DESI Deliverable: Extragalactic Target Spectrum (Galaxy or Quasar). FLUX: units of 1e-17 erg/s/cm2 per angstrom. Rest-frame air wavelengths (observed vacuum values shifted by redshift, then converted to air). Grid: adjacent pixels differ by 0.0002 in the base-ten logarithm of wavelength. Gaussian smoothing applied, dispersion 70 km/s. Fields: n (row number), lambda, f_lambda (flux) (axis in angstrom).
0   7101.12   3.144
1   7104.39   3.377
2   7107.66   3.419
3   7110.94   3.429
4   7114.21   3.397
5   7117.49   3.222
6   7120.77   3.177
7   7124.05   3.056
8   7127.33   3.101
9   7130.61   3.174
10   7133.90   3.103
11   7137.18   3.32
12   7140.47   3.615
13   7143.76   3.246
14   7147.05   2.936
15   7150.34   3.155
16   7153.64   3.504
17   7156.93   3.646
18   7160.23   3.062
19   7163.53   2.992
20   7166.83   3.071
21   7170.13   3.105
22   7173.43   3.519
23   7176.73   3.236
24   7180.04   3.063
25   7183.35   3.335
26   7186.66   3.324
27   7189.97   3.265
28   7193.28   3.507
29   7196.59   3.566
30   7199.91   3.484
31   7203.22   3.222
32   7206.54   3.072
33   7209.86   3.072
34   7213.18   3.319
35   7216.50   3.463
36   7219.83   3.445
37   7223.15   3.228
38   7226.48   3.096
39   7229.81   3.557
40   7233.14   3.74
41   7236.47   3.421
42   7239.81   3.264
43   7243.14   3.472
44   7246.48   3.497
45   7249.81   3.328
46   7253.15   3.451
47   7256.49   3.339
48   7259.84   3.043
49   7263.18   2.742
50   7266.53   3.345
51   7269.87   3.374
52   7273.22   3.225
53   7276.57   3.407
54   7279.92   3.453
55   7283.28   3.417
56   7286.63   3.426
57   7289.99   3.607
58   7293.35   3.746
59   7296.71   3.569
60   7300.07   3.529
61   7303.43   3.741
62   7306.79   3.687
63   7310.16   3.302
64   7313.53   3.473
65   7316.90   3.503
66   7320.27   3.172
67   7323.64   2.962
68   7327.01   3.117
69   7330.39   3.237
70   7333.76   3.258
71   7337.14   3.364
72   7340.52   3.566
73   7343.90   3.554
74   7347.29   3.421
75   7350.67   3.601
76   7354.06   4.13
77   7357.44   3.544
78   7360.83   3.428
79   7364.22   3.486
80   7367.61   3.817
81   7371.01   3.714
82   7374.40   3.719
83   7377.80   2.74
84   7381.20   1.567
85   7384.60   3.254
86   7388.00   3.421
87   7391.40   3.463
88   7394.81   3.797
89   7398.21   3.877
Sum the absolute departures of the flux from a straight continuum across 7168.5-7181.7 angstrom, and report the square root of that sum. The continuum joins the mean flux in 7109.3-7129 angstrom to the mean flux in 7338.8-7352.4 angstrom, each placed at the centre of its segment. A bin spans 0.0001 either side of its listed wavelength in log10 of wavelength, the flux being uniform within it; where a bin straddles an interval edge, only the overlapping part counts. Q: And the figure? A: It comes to 0.85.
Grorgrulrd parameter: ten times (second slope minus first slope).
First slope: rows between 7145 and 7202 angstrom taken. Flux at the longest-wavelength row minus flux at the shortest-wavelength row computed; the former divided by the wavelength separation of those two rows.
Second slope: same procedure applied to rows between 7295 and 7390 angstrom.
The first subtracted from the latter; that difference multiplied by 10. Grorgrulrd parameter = -0.120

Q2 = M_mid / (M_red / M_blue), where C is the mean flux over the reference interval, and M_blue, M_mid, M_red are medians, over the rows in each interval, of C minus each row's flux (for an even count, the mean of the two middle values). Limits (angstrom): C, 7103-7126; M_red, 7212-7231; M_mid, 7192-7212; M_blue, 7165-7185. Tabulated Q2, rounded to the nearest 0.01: 0.08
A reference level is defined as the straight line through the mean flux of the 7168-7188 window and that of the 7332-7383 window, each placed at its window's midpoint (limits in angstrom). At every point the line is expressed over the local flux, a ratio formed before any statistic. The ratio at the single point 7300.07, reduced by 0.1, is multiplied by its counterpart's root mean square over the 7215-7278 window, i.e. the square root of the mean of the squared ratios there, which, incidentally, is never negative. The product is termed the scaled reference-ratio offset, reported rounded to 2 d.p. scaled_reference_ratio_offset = 0.85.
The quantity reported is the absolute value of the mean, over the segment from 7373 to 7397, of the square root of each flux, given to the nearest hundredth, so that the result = 1.76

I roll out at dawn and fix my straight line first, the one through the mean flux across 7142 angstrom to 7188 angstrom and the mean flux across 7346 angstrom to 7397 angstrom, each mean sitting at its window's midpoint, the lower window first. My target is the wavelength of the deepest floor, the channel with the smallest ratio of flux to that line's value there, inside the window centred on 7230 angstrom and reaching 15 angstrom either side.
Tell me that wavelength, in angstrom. 7226.48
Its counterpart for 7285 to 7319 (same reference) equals 7310.16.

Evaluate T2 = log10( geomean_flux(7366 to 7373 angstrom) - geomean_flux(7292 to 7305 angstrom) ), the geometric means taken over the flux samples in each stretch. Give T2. -0.9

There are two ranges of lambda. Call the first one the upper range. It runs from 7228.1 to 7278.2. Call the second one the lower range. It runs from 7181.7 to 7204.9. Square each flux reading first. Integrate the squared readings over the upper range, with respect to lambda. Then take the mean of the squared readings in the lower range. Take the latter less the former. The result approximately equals -552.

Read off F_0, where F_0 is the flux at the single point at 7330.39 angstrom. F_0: 3.237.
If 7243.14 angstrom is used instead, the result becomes 3.472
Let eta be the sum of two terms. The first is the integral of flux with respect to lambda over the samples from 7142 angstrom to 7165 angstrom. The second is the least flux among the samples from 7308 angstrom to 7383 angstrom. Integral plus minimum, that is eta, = 76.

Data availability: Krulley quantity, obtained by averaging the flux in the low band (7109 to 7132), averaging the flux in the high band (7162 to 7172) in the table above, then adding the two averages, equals 6.3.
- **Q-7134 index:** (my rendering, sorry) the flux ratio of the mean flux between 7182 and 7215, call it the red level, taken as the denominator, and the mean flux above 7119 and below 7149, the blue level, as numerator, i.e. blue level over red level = 0.96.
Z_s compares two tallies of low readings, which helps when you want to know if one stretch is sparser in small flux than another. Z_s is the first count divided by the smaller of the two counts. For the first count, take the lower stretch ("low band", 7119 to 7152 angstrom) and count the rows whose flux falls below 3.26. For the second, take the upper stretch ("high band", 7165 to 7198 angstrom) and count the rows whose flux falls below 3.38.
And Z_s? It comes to 1.1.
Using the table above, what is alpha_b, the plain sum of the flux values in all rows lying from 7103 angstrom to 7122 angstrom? 20.0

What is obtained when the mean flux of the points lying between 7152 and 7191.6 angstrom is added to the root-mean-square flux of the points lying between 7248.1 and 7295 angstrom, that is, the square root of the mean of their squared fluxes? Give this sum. 6.62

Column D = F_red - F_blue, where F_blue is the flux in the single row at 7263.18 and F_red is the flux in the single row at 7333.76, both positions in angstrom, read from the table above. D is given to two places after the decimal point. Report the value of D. 0.52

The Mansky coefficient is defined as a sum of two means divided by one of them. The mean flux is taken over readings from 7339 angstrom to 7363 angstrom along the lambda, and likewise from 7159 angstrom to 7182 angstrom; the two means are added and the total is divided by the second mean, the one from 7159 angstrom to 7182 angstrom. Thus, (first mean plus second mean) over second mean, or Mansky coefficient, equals 2.14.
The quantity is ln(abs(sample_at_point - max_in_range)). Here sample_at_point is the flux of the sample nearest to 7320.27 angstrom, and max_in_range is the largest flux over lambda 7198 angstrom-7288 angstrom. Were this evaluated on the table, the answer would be -0.57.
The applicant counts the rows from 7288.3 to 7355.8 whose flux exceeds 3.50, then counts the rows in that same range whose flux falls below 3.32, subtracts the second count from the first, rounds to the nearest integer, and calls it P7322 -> 5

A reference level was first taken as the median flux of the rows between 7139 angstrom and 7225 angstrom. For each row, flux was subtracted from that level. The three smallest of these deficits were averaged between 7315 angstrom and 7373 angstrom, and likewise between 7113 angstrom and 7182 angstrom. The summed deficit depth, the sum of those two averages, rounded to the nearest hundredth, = -0.97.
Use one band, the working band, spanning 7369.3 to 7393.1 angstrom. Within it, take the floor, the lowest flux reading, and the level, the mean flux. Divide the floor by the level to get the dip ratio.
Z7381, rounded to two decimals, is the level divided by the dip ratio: 6.23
